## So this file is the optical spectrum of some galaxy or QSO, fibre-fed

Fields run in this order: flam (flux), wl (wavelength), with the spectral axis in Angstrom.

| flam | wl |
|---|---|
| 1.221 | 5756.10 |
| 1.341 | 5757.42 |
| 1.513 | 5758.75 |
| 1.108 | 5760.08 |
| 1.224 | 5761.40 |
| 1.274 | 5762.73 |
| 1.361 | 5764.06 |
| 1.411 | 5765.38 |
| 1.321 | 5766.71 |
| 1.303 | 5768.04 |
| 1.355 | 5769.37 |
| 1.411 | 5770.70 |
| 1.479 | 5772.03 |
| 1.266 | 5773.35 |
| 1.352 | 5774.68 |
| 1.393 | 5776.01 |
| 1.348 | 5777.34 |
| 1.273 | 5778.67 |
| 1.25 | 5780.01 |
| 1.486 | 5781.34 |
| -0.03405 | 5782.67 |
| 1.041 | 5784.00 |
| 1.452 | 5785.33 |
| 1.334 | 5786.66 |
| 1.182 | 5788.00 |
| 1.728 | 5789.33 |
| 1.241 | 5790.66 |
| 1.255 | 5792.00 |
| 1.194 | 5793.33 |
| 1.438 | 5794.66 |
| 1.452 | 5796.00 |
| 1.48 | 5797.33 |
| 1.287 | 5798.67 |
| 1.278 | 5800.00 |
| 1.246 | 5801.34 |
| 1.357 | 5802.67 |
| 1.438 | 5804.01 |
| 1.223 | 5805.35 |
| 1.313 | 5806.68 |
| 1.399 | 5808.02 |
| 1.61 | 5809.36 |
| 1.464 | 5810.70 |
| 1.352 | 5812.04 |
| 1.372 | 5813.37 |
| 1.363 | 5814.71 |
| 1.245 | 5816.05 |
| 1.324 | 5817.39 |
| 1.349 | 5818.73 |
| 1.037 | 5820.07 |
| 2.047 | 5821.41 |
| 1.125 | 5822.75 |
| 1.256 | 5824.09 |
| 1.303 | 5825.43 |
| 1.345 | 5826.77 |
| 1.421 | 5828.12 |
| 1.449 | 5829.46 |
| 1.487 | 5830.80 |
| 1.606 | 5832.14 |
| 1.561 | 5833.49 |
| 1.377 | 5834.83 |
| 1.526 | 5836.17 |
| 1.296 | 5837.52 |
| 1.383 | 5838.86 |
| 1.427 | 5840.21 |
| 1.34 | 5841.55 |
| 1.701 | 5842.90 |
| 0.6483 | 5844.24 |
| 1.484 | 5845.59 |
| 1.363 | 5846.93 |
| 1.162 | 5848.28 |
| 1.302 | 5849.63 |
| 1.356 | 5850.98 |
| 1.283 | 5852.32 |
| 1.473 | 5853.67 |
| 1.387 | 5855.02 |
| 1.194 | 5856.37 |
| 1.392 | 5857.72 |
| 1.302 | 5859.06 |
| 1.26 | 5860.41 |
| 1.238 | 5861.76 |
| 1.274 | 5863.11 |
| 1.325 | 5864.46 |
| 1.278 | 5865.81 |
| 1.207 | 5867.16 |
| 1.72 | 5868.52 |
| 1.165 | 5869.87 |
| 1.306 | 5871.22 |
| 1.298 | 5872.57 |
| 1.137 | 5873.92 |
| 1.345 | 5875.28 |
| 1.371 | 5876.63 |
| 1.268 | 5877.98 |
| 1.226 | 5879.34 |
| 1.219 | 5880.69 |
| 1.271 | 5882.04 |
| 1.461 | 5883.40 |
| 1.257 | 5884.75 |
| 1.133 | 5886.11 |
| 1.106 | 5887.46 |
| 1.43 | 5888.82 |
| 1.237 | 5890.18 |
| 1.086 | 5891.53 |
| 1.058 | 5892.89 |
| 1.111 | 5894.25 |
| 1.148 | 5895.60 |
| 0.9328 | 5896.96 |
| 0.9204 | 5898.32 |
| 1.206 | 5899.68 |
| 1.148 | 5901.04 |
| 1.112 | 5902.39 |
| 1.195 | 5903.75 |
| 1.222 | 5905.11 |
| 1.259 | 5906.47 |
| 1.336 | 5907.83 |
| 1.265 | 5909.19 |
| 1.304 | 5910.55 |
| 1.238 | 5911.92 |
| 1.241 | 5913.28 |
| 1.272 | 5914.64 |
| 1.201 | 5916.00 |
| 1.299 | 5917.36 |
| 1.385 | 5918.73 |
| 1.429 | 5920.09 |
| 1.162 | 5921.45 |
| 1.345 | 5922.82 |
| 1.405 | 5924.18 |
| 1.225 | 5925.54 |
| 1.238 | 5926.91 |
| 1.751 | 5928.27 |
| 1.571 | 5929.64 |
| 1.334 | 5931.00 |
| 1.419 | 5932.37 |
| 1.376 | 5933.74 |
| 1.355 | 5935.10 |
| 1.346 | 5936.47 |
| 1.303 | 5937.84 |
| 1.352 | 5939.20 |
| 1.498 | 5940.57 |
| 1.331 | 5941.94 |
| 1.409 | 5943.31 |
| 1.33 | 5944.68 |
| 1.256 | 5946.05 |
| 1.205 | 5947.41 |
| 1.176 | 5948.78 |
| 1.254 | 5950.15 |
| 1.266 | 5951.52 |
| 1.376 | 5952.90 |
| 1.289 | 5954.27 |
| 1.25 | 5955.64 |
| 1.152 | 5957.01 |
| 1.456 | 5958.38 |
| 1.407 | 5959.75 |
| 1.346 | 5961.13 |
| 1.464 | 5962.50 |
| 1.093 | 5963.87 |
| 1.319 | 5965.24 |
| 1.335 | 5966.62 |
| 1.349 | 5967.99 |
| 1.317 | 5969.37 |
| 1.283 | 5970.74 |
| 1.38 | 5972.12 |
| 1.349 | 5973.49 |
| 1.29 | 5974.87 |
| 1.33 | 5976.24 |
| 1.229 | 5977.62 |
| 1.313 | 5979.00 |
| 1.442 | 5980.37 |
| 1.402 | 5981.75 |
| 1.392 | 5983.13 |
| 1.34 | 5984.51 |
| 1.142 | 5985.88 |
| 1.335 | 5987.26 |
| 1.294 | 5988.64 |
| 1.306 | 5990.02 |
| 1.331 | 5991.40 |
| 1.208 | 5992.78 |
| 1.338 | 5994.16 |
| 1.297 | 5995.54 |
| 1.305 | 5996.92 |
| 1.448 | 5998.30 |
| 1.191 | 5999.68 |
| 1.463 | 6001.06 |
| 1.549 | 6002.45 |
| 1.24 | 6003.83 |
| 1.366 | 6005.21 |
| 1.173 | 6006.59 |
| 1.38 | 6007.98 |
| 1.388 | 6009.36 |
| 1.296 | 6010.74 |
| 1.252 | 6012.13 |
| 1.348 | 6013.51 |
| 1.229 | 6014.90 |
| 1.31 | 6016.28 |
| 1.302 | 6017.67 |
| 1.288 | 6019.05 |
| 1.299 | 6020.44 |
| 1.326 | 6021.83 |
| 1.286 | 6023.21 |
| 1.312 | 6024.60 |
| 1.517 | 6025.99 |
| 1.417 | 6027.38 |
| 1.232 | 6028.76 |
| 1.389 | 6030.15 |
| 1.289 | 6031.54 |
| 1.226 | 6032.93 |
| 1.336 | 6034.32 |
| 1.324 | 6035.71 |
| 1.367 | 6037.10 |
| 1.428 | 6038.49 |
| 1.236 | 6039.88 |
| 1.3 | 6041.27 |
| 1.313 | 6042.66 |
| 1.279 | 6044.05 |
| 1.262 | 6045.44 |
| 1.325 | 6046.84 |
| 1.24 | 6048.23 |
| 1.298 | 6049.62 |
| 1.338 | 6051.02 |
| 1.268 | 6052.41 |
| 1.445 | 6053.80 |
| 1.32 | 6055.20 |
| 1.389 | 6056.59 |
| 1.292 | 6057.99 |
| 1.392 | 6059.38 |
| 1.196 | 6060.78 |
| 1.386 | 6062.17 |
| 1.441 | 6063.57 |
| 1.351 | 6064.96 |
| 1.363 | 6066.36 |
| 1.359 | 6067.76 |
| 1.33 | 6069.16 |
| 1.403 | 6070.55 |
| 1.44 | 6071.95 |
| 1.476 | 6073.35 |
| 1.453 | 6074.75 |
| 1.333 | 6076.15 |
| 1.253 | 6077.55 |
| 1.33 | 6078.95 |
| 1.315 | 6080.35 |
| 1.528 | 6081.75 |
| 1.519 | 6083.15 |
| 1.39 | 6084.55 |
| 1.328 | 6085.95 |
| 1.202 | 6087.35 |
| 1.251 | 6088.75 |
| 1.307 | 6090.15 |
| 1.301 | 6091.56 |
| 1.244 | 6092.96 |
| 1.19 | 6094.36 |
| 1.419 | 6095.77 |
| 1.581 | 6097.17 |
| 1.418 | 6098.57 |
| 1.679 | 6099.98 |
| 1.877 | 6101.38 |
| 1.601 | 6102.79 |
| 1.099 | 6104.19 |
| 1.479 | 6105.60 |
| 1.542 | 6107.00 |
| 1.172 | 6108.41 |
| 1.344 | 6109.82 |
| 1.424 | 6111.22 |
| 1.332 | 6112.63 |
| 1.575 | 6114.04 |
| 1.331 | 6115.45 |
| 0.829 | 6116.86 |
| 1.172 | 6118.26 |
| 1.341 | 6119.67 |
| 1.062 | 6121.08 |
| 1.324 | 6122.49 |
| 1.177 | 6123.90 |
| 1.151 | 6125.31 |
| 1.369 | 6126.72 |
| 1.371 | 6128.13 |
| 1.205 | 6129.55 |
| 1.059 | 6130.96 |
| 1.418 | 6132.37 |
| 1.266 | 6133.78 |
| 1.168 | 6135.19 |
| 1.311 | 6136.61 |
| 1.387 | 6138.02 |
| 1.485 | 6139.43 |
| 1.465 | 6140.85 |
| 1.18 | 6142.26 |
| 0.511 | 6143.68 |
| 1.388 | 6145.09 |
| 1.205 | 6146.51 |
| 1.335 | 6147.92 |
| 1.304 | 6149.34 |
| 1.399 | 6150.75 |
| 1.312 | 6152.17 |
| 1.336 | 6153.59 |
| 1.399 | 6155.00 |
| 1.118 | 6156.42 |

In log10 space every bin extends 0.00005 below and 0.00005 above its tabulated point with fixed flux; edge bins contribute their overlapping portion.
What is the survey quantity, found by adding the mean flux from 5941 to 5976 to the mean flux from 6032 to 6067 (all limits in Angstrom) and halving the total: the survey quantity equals 1.32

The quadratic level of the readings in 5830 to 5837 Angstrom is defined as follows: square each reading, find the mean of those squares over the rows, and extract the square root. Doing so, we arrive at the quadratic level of 1.51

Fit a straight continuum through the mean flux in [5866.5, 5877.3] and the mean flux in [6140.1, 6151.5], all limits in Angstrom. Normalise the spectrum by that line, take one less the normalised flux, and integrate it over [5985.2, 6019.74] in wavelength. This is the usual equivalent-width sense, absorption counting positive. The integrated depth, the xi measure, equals -1.0 Angstrom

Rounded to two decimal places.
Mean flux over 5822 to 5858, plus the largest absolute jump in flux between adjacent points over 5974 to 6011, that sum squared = 2.78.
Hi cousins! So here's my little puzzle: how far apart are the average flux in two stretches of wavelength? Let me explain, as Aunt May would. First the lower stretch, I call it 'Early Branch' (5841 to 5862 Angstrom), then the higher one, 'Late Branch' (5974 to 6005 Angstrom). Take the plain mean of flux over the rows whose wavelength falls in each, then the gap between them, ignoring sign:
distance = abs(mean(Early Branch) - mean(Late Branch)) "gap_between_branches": 0.021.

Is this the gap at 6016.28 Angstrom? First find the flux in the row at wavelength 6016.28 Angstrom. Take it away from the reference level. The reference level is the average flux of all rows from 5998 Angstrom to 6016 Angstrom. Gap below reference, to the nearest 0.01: 0.02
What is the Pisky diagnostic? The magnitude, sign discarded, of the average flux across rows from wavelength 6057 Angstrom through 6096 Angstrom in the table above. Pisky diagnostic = 1.35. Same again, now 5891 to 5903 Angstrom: 1.08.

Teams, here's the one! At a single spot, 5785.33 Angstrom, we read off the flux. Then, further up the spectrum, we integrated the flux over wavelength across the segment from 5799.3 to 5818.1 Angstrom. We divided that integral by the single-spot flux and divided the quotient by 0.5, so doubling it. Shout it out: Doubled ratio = 35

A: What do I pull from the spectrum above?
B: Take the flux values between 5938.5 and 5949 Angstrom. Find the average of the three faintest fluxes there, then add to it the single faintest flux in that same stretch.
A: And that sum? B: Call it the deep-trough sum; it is 2.39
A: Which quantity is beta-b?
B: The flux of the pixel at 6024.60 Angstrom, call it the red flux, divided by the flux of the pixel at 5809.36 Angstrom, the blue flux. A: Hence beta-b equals 0.81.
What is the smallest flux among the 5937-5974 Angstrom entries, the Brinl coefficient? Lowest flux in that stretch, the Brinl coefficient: 1.093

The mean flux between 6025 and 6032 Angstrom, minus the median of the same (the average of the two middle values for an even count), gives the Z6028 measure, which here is -0.020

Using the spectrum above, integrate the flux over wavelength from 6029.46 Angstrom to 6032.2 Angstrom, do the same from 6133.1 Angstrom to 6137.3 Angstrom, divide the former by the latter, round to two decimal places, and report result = 0.70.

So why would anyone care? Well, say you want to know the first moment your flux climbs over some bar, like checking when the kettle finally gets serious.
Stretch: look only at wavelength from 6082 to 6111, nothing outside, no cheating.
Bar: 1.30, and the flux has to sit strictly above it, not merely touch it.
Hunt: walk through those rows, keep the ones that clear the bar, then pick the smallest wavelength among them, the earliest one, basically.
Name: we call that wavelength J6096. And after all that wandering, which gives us 6083.15 Angstrom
